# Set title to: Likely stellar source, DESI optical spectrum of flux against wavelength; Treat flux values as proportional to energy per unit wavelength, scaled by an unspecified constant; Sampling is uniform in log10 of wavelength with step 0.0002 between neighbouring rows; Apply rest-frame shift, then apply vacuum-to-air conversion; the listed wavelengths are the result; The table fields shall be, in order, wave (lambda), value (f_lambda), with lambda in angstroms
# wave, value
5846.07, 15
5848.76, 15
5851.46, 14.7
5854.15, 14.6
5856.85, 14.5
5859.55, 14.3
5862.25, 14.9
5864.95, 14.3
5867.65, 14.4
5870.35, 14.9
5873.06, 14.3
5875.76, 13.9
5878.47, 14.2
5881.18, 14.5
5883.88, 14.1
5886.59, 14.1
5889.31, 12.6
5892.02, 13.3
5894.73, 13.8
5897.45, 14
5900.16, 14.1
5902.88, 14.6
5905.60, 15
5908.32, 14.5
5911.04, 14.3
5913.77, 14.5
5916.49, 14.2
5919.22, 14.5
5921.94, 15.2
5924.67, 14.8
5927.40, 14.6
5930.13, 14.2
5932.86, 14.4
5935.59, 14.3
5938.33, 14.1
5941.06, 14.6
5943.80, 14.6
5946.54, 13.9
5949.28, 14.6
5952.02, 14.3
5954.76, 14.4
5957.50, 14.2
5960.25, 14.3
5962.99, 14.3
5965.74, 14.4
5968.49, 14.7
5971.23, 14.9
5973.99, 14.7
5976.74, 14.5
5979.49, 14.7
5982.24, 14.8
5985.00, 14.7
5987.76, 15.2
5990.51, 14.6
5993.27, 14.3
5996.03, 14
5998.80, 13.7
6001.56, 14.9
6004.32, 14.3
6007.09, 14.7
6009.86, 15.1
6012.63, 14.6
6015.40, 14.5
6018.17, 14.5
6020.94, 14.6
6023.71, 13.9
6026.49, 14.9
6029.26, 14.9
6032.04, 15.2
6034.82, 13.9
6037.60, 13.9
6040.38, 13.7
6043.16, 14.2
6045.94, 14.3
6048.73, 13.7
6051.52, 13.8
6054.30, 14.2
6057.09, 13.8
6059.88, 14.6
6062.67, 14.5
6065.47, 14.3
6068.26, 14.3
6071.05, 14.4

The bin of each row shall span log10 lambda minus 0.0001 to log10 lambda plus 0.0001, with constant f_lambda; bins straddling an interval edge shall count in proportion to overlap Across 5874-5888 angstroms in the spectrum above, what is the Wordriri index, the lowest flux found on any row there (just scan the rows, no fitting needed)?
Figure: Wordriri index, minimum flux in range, 13.9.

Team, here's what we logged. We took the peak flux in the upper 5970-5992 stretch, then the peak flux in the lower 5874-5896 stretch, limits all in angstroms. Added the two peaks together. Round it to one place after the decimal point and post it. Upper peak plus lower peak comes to 29.7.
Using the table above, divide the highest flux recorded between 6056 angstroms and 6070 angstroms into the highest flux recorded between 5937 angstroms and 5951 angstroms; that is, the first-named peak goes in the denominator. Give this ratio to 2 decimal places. 1.00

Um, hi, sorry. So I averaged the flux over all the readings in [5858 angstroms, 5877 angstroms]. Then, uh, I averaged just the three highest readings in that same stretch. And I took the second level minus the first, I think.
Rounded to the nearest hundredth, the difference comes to 0.30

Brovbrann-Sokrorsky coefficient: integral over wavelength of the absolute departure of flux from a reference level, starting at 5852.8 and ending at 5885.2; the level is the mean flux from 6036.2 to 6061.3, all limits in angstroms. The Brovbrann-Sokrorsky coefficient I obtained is 13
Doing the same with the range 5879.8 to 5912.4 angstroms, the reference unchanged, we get 15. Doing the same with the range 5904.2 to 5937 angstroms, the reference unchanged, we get 17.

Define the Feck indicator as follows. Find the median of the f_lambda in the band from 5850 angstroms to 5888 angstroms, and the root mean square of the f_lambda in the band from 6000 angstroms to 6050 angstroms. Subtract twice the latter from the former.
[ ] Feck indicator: -14.5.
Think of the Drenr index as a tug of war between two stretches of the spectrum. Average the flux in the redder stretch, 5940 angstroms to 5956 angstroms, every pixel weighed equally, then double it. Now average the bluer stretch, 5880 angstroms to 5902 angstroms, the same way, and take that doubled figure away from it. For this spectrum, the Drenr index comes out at -15.0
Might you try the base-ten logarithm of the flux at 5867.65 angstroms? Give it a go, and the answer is 1.16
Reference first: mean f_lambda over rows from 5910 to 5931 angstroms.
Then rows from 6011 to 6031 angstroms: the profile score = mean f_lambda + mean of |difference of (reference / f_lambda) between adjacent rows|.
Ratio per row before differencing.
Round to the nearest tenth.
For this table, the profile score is 14.6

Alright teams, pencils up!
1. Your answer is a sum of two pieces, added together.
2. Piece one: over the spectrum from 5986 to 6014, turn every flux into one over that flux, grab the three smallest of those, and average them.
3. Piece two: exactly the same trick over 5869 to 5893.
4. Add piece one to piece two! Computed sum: 0.135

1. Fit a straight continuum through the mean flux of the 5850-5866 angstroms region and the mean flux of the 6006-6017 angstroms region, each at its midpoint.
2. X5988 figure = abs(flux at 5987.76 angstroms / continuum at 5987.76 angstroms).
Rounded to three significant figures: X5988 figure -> 1.03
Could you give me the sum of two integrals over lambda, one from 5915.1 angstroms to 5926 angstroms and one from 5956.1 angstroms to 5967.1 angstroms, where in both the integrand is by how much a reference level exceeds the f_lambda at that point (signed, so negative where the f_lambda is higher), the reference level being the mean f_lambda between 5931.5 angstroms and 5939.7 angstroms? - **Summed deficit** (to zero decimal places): -5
